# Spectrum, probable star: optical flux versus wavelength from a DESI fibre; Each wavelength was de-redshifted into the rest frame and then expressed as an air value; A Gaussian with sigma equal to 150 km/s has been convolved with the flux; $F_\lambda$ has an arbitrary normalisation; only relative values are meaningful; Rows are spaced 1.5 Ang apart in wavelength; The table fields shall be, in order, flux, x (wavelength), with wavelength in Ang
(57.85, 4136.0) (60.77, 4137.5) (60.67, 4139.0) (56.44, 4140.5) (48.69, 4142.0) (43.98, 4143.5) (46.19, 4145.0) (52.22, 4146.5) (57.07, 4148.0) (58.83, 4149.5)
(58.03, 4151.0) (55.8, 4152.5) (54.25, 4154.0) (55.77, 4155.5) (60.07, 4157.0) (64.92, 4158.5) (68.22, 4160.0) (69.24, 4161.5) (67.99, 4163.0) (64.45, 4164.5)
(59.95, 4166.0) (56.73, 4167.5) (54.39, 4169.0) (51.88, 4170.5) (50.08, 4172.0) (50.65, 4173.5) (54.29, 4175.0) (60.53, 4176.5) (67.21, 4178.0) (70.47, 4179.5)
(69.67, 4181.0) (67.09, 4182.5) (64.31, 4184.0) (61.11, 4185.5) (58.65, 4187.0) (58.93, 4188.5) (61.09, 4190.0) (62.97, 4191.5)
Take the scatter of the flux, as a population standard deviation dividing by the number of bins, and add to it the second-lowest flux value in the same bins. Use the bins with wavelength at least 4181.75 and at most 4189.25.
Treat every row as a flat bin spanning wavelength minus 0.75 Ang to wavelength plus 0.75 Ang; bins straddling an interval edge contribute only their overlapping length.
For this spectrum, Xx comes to 62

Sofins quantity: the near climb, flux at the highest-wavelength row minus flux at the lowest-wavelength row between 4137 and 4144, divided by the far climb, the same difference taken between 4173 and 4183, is -1.0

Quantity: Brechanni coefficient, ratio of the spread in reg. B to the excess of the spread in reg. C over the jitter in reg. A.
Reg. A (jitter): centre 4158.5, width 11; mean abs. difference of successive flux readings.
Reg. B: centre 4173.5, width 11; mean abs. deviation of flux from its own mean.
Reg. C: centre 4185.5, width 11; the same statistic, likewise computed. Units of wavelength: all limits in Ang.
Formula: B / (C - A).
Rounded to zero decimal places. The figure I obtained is 6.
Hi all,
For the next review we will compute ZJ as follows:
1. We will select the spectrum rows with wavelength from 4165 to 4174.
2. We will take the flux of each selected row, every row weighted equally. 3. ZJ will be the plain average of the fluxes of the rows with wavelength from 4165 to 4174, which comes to 54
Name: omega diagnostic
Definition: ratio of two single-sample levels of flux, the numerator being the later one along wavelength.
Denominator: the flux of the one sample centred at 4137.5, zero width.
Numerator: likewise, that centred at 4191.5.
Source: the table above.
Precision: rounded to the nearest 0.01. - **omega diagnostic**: 1.04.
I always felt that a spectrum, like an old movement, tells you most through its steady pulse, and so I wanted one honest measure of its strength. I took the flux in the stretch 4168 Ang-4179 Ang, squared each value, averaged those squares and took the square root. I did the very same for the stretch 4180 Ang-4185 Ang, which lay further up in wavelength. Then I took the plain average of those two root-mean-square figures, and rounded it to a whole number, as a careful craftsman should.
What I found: 61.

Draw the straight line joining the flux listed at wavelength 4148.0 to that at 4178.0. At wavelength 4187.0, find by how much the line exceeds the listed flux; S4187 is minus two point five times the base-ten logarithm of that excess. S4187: -2.7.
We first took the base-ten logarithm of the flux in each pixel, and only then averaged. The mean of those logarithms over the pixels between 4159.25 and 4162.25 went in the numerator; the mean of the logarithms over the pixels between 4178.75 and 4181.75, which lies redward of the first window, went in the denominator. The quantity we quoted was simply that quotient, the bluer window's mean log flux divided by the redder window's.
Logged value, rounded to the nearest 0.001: 0.995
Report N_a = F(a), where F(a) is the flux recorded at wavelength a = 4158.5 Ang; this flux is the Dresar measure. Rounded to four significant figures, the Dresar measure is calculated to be 64.92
